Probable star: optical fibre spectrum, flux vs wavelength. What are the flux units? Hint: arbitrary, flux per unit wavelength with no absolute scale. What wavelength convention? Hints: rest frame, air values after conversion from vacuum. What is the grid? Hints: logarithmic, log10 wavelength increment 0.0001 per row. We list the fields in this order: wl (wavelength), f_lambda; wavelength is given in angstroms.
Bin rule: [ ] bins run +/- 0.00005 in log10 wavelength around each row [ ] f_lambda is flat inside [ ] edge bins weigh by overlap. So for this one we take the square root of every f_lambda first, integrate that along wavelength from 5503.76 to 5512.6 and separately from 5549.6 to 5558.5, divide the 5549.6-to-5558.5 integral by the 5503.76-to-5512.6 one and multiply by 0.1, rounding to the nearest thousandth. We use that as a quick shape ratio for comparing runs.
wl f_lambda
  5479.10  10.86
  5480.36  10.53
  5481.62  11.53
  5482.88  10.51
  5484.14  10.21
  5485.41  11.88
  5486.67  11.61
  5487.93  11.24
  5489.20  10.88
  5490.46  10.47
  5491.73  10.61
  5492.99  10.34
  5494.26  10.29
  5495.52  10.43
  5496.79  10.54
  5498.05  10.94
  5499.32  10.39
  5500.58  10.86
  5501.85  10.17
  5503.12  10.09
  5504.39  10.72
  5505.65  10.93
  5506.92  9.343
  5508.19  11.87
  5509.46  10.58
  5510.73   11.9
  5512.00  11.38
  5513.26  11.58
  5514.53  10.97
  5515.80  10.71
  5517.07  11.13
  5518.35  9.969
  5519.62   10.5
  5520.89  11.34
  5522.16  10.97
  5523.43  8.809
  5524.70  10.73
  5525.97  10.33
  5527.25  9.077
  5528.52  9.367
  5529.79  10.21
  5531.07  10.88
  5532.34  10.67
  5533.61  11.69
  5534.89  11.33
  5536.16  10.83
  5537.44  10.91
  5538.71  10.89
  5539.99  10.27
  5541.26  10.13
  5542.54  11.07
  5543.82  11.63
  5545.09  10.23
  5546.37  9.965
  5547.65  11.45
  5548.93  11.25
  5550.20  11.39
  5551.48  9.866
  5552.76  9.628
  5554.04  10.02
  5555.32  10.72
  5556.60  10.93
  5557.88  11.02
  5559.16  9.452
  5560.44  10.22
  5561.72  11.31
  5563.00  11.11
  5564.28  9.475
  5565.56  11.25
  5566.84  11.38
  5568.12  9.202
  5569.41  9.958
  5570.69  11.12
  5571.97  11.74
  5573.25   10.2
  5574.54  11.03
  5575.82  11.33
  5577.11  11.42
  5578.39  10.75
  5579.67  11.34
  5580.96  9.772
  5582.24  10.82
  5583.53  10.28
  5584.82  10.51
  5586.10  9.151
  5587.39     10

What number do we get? 0.099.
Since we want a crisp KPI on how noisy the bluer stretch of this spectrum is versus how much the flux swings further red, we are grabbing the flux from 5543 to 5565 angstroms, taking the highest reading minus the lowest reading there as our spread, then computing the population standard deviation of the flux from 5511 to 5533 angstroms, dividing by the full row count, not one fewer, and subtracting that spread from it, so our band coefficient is -1.40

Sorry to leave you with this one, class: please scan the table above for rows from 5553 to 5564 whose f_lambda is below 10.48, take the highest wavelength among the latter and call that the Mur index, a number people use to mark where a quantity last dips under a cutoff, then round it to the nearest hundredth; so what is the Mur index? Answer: 5560.44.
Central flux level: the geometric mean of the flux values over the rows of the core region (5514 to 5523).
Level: 10.8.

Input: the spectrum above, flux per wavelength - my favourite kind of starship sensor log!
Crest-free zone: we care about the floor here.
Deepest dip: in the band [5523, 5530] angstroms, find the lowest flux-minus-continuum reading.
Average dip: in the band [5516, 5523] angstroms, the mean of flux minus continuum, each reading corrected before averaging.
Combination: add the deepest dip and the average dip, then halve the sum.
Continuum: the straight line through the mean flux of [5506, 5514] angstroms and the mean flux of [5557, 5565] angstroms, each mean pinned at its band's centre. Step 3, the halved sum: -1.2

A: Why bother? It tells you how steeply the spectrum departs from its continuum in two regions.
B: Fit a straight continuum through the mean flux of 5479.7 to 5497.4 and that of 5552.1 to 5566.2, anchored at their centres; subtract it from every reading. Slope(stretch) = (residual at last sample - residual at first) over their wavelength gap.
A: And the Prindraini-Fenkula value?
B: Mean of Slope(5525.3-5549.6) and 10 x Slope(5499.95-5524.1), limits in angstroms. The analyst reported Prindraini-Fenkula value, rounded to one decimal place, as -0.4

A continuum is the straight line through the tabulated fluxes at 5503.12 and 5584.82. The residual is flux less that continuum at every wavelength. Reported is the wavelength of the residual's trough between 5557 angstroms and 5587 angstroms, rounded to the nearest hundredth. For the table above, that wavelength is 5586.10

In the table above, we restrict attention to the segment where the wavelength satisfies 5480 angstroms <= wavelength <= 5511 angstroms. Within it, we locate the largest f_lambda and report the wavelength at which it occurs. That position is 5510.73 angstroms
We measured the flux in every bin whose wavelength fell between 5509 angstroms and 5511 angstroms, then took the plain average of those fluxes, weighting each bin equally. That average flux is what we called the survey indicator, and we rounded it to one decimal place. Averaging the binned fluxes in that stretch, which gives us 11.2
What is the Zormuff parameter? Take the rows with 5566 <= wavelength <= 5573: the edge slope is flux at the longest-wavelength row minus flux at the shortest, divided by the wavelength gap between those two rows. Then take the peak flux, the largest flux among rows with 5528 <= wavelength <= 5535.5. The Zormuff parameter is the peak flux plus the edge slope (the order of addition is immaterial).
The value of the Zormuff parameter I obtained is 11.8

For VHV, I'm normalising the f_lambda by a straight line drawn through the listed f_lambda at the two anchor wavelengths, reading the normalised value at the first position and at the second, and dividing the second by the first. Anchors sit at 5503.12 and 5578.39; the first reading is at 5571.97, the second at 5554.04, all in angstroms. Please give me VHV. 0.866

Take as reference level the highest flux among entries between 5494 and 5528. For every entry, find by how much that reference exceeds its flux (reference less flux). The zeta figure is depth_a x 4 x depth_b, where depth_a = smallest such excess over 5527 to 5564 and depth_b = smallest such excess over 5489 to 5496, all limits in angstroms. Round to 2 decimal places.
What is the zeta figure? 0.86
